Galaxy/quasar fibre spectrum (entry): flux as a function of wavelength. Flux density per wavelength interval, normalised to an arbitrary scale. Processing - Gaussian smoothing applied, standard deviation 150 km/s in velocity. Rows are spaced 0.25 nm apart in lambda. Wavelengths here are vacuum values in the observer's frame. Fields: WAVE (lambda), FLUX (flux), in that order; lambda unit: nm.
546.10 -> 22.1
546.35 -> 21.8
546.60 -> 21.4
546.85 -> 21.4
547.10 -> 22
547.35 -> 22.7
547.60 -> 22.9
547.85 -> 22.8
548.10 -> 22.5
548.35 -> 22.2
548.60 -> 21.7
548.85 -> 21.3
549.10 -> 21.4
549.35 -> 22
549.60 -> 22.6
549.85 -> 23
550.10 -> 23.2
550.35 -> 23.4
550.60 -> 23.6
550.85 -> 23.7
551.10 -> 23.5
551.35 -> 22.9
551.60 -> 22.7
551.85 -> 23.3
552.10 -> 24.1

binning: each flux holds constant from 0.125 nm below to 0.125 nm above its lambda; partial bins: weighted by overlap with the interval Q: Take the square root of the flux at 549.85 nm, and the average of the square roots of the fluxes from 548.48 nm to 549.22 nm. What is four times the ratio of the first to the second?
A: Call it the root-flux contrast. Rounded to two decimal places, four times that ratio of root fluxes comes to 4.14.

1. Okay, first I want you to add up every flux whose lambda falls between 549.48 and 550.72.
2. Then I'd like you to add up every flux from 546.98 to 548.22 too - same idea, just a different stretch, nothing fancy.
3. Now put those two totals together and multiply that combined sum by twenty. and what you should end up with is 4574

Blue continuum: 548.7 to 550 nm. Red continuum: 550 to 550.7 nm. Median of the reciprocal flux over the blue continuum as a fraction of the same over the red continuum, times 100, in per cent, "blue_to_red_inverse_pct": 106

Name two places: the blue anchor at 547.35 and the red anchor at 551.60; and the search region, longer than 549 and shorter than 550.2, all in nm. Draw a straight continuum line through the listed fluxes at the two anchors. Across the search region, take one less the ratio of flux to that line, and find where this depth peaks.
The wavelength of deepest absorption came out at 549.10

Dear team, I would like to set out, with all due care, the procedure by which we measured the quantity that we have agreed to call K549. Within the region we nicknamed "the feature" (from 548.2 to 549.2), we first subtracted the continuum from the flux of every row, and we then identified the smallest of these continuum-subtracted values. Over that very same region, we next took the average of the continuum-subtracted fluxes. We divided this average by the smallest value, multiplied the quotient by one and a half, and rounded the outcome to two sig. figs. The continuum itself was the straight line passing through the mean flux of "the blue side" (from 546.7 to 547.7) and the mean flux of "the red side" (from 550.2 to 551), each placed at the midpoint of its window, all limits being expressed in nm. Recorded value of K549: 1.1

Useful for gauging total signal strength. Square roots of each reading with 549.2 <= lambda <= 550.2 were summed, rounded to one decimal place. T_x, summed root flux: 19.1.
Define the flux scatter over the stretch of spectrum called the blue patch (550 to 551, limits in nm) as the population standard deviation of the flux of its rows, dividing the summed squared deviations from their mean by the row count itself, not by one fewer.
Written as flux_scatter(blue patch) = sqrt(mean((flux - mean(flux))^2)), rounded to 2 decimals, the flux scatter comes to 0.19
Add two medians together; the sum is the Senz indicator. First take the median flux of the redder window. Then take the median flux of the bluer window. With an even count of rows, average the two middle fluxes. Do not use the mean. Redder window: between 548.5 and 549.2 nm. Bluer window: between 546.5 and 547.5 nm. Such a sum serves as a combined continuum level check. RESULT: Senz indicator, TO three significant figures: 43.1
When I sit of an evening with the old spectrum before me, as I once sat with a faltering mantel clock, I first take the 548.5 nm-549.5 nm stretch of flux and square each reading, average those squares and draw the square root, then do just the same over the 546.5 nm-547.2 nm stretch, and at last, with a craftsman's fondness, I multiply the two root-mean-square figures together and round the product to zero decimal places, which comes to 467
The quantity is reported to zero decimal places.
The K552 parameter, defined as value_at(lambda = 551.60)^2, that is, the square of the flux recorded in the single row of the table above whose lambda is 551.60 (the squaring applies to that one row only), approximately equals 515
